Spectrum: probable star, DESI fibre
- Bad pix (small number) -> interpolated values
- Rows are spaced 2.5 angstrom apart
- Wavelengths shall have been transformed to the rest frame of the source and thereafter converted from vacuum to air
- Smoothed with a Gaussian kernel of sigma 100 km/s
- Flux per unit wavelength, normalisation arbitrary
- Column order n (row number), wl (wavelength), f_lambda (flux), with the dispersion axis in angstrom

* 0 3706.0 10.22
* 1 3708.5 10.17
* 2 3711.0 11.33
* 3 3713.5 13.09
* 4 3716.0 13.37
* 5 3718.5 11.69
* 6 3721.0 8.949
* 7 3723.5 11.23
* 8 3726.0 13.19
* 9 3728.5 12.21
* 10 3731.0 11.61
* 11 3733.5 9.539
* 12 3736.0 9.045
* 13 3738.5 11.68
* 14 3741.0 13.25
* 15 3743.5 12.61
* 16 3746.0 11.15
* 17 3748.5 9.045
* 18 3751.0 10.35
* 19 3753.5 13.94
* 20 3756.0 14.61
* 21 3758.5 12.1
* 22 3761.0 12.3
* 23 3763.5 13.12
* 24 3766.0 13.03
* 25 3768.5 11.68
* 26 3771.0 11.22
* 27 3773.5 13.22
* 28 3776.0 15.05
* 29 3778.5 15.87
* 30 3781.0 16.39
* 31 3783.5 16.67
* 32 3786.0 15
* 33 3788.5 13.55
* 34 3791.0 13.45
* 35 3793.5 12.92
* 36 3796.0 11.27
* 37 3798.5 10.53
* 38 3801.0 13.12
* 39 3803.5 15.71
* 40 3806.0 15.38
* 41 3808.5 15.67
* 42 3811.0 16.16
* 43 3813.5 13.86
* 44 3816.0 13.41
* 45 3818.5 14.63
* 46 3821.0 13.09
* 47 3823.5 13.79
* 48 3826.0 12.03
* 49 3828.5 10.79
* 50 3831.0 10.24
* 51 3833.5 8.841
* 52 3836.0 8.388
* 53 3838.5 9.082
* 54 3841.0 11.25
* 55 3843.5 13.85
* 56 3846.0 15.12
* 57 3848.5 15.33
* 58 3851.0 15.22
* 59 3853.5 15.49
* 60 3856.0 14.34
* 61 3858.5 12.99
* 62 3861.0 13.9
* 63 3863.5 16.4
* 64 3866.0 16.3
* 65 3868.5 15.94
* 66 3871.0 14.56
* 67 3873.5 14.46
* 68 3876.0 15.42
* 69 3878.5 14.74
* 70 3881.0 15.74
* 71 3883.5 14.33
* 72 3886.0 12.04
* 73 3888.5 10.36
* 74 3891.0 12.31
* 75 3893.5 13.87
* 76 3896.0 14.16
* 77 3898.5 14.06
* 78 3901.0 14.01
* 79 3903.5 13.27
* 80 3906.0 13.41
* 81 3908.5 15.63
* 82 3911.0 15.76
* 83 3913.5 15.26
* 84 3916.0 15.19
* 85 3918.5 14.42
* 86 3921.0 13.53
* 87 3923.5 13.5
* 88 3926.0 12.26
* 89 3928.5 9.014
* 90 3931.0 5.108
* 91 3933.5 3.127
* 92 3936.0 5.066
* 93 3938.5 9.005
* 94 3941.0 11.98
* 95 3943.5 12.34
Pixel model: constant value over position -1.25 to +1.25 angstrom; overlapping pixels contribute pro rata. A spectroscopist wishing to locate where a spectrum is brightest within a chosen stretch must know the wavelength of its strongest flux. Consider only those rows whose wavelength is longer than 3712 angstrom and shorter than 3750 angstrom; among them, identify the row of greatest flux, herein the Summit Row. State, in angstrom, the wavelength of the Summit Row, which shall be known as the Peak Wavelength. 3716.0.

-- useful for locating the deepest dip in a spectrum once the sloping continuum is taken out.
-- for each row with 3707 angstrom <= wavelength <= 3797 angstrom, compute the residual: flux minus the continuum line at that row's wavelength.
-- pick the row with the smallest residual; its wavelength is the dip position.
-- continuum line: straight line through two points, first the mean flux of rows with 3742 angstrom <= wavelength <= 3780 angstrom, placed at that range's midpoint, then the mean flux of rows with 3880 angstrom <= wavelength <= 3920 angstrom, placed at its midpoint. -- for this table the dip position 3748.5 angstrom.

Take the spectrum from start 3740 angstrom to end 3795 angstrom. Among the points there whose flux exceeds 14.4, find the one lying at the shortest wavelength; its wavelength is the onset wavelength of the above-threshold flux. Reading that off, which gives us 3756.0 angstrom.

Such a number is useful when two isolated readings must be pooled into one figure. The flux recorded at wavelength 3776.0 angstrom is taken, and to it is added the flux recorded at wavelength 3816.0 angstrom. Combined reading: 28.5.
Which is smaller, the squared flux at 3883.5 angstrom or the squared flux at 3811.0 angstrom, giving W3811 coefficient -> 205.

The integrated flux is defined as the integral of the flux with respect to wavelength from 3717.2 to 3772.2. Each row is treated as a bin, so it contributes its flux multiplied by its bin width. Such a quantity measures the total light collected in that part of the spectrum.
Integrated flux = 644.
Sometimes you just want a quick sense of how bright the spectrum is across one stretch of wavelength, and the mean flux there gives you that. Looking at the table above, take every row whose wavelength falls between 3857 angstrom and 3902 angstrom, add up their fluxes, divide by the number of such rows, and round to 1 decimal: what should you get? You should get 14.2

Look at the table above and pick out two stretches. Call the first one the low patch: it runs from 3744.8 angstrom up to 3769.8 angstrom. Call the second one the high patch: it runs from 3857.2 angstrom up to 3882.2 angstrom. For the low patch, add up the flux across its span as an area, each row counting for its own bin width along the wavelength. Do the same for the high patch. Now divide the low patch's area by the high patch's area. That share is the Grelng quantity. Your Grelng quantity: 0.81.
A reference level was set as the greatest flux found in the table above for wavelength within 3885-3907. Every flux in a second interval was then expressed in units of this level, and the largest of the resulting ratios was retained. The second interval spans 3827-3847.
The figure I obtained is 1.07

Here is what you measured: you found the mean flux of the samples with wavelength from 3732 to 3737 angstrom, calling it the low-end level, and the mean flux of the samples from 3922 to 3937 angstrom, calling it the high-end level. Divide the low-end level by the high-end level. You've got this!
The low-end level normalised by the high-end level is 1.16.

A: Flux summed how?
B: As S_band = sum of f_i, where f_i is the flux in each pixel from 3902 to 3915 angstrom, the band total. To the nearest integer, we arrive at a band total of 73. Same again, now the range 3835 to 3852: 88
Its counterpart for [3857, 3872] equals 90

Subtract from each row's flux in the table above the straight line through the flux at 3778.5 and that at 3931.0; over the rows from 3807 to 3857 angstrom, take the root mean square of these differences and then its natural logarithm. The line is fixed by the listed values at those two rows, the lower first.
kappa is 1.0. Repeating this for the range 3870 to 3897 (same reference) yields 1.7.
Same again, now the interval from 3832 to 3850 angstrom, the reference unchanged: 1.2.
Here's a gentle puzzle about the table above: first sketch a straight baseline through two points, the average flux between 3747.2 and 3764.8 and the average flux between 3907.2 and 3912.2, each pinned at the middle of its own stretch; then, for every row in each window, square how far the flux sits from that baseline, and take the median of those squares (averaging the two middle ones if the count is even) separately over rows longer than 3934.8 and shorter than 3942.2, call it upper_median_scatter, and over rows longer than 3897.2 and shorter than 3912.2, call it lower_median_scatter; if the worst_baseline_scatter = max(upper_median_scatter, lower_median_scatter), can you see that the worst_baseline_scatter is 54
